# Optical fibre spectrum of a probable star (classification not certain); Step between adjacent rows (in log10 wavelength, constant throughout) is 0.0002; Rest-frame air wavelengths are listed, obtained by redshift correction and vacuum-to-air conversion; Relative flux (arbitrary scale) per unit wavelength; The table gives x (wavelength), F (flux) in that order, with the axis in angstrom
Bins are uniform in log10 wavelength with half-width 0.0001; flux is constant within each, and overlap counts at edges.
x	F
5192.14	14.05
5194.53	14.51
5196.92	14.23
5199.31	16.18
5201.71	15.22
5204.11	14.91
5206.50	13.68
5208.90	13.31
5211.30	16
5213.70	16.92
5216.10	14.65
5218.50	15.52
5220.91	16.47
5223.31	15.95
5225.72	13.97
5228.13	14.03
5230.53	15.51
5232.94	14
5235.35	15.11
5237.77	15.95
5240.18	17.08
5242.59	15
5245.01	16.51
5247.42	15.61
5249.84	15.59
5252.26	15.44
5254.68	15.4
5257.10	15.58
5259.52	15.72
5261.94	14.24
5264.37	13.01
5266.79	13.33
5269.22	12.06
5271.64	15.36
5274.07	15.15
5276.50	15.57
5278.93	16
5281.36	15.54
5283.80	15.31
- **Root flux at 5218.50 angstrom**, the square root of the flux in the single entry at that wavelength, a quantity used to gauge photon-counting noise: 3.94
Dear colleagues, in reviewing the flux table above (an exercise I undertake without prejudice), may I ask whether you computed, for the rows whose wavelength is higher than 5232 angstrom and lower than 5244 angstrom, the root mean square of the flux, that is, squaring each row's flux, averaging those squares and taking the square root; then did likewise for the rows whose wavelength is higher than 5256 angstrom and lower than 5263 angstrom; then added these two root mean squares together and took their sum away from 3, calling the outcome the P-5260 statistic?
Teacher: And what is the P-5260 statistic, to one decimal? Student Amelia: -27.7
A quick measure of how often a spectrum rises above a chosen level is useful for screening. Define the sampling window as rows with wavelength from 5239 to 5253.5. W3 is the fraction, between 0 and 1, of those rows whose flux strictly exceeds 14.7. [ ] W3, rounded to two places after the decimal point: 1.00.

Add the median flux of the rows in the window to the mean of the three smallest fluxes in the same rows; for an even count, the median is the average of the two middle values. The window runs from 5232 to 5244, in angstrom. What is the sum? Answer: 29.8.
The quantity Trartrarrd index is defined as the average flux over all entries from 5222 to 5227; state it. 15.0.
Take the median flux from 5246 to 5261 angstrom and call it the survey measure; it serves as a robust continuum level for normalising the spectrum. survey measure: 15.6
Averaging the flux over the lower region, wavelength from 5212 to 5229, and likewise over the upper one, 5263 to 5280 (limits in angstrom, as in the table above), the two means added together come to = 29.7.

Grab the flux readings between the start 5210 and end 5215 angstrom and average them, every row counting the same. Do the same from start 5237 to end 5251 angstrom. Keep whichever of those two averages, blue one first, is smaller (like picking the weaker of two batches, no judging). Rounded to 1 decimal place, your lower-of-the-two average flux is 16.0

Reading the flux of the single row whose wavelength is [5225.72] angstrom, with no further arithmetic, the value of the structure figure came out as 13.97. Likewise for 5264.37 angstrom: 13.01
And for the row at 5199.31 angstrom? 16.18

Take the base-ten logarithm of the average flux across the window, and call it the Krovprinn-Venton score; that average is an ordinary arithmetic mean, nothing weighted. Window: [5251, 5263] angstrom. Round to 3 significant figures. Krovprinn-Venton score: 1.18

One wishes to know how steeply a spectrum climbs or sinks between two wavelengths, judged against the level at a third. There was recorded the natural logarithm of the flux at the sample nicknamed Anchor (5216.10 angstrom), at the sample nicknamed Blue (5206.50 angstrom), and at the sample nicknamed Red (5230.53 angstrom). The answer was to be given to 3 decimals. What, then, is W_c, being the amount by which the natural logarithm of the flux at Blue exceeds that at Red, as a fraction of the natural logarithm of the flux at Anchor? -0.047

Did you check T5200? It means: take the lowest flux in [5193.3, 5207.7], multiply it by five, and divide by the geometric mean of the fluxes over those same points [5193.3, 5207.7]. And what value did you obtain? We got 4.63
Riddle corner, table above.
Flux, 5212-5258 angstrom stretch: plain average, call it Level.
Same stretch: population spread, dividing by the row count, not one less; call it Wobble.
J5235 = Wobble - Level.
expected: -14.6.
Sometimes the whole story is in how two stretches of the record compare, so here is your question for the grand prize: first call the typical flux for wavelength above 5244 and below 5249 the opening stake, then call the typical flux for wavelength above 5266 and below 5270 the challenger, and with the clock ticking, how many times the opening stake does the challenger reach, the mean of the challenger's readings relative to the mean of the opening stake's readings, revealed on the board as 0.79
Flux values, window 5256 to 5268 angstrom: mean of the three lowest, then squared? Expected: 183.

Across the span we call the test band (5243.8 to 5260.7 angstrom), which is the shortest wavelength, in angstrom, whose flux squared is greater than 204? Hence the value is 5245.01 angstrom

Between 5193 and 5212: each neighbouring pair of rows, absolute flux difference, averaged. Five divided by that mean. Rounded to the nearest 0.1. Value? 4.5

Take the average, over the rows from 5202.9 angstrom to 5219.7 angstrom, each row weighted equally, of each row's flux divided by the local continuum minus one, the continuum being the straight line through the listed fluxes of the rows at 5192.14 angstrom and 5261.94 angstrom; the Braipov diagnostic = 0.06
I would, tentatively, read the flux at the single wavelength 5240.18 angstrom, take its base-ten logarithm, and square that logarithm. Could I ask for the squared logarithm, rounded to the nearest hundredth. 1.52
